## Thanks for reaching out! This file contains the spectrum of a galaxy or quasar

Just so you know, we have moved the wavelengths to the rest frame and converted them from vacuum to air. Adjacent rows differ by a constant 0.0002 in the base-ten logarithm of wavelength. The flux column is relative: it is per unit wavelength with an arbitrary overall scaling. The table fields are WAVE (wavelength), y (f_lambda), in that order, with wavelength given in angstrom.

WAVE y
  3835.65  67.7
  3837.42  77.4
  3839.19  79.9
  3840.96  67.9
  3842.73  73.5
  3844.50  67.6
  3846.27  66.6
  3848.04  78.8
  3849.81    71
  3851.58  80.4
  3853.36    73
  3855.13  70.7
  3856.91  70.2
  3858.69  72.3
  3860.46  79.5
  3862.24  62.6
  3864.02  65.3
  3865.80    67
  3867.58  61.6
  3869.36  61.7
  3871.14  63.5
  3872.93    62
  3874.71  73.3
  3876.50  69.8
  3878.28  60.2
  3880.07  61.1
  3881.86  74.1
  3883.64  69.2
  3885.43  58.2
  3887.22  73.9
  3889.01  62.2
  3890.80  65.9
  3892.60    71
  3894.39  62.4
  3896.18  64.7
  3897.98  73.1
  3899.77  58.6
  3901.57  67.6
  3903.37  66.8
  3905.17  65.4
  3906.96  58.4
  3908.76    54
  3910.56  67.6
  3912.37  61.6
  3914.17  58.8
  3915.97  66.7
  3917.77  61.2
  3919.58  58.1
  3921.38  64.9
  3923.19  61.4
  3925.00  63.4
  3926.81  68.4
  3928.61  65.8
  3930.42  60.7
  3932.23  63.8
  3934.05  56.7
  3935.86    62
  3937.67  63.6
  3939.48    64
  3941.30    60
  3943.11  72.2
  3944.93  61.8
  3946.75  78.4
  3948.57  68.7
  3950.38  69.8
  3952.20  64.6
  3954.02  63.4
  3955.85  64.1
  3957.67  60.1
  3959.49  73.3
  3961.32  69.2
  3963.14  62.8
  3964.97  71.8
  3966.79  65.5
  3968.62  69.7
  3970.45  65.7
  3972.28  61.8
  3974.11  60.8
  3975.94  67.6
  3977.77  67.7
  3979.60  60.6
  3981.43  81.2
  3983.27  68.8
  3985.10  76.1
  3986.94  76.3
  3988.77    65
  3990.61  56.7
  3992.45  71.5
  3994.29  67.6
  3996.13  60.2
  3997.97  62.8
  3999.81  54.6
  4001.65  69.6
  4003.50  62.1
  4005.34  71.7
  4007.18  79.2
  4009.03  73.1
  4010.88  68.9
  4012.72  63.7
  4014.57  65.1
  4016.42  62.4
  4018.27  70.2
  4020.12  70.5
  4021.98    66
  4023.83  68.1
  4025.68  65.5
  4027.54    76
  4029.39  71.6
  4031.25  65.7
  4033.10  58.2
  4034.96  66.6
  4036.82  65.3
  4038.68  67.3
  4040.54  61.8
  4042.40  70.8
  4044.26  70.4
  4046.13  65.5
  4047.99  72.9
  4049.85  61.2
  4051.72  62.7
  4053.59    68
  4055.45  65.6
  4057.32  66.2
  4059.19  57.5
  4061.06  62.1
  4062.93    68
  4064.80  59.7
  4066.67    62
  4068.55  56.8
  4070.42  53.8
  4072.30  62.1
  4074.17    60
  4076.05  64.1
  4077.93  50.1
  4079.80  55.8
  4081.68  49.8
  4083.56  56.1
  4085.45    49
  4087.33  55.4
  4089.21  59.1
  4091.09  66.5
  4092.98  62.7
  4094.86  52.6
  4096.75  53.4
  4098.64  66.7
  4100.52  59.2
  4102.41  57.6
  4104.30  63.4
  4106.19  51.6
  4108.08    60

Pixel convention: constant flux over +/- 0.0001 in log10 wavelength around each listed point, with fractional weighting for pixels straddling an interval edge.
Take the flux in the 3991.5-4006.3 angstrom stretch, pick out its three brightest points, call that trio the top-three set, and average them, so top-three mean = 71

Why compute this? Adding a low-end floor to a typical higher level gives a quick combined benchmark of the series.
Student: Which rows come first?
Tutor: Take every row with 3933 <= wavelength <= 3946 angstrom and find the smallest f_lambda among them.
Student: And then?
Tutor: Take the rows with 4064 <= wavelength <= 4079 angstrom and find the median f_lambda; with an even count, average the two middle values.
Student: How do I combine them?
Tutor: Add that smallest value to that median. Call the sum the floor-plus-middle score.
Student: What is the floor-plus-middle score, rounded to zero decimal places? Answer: 117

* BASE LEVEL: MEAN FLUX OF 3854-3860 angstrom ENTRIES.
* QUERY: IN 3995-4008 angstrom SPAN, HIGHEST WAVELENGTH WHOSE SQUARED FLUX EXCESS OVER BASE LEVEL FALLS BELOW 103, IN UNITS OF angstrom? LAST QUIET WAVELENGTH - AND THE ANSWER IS 4007.18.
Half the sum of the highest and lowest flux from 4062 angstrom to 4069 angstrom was 62.4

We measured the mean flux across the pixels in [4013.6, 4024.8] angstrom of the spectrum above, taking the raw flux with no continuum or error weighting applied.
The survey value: 67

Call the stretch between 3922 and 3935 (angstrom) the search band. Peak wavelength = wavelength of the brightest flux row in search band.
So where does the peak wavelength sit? 3926.81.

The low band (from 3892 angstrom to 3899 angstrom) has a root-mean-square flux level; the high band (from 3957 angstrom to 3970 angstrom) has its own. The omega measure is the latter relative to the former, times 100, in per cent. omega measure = 100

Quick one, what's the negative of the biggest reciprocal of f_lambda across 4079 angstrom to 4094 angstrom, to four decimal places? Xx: -0.0204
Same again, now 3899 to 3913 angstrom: -0.0185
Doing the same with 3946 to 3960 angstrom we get -0.0166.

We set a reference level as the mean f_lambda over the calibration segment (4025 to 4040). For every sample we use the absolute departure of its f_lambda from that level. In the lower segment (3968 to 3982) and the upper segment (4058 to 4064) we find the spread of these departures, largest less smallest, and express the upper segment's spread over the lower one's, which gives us 0.6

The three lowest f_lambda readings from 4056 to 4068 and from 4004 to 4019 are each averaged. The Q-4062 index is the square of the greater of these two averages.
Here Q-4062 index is 4062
